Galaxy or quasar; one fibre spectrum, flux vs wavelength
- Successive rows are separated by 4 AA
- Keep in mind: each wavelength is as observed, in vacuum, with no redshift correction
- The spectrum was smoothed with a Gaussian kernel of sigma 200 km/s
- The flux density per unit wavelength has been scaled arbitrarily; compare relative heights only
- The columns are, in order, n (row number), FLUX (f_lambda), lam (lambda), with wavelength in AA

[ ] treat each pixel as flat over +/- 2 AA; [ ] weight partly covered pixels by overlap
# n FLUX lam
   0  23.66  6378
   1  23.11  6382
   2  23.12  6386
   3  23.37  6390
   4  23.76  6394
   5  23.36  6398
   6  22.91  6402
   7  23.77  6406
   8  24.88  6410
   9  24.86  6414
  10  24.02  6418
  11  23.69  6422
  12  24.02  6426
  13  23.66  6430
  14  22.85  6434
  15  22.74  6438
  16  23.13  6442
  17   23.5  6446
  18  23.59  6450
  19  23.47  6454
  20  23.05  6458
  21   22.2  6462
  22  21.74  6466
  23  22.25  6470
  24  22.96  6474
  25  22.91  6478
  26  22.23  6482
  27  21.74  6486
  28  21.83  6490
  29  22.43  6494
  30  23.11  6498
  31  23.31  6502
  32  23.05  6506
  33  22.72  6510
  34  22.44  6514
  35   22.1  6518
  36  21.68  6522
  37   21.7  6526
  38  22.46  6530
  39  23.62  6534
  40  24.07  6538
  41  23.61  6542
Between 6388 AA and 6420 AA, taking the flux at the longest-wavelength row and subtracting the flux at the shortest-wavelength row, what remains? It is 0.65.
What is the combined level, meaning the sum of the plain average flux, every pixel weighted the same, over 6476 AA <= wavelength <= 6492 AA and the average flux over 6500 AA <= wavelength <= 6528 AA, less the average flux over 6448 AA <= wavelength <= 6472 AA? 21.9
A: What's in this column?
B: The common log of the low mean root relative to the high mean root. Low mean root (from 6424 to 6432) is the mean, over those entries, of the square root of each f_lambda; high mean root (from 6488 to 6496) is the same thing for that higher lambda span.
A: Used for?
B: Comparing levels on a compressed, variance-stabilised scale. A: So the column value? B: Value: 0.016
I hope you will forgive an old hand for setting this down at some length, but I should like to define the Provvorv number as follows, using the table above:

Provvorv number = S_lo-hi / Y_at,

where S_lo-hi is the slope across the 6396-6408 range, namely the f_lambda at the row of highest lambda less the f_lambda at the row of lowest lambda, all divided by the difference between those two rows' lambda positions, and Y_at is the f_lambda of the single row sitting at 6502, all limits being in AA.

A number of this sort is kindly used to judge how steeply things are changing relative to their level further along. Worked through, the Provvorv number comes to 0.002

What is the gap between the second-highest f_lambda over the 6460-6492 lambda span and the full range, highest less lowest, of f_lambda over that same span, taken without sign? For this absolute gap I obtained 21.7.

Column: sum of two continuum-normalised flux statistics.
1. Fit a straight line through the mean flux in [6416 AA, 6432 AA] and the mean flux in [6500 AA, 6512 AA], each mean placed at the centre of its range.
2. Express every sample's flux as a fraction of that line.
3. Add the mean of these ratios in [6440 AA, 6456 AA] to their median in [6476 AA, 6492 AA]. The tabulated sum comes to 1.94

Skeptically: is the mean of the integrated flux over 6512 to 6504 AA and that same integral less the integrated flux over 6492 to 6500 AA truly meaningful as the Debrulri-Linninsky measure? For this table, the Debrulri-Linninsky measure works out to 92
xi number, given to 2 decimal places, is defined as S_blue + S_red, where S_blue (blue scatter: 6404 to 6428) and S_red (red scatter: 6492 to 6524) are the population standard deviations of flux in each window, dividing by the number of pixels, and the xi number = 1.00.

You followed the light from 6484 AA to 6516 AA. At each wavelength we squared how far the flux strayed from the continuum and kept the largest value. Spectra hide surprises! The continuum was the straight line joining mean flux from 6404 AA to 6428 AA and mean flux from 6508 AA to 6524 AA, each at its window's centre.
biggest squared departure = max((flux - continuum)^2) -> 1.2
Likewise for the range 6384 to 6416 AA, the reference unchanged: 2.8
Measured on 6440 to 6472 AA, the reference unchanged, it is 2.2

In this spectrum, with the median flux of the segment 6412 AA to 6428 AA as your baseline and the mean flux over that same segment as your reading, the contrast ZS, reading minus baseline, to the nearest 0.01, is 0.13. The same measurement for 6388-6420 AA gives 0.10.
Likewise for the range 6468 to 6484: 0.01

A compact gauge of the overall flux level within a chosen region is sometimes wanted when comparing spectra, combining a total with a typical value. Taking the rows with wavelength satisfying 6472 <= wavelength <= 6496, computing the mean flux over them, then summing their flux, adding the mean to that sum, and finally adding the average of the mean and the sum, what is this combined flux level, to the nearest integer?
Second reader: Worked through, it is 235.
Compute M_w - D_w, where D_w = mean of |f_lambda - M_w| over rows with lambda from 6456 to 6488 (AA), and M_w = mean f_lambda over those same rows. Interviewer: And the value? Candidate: 21.94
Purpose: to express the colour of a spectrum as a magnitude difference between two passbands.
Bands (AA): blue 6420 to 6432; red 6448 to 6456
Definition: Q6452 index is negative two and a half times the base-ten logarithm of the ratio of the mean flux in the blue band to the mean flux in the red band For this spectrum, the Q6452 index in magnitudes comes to -0.012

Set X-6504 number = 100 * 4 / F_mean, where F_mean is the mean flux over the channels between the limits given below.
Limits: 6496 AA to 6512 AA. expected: 17.36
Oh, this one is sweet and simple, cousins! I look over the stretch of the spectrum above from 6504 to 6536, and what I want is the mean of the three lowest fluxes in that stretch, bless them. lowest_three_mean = 21.8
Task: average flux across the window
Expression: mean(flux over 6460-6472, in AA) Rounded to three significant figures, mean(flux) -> 22.1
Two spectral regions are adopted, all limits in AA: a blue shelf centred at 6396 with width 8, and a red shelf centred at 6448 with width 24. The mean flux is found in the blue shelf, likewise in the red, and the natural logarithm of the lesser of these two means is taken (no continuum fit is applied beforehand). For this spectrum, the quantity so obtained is 3.146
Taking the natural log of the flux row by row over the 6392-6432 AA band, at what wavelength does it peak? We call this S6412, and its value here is 6410 AA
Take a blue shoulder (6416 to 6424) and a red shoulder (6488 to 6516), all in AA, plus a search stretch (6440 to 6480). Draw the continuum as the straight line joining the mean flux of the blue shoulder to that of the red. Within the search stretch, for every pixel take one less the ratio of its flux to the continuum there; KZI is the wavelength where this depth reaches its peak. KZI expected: 6466 AA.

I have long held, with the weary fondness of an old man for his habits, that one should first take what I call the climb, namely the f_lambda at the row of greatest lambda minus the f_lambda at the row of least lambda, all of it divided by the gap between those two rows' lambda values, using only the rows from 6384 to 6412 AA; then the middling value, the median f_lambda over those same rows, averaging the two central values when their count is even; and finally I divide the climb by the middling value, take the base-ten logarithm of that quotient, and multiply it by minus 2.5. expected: 6.3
